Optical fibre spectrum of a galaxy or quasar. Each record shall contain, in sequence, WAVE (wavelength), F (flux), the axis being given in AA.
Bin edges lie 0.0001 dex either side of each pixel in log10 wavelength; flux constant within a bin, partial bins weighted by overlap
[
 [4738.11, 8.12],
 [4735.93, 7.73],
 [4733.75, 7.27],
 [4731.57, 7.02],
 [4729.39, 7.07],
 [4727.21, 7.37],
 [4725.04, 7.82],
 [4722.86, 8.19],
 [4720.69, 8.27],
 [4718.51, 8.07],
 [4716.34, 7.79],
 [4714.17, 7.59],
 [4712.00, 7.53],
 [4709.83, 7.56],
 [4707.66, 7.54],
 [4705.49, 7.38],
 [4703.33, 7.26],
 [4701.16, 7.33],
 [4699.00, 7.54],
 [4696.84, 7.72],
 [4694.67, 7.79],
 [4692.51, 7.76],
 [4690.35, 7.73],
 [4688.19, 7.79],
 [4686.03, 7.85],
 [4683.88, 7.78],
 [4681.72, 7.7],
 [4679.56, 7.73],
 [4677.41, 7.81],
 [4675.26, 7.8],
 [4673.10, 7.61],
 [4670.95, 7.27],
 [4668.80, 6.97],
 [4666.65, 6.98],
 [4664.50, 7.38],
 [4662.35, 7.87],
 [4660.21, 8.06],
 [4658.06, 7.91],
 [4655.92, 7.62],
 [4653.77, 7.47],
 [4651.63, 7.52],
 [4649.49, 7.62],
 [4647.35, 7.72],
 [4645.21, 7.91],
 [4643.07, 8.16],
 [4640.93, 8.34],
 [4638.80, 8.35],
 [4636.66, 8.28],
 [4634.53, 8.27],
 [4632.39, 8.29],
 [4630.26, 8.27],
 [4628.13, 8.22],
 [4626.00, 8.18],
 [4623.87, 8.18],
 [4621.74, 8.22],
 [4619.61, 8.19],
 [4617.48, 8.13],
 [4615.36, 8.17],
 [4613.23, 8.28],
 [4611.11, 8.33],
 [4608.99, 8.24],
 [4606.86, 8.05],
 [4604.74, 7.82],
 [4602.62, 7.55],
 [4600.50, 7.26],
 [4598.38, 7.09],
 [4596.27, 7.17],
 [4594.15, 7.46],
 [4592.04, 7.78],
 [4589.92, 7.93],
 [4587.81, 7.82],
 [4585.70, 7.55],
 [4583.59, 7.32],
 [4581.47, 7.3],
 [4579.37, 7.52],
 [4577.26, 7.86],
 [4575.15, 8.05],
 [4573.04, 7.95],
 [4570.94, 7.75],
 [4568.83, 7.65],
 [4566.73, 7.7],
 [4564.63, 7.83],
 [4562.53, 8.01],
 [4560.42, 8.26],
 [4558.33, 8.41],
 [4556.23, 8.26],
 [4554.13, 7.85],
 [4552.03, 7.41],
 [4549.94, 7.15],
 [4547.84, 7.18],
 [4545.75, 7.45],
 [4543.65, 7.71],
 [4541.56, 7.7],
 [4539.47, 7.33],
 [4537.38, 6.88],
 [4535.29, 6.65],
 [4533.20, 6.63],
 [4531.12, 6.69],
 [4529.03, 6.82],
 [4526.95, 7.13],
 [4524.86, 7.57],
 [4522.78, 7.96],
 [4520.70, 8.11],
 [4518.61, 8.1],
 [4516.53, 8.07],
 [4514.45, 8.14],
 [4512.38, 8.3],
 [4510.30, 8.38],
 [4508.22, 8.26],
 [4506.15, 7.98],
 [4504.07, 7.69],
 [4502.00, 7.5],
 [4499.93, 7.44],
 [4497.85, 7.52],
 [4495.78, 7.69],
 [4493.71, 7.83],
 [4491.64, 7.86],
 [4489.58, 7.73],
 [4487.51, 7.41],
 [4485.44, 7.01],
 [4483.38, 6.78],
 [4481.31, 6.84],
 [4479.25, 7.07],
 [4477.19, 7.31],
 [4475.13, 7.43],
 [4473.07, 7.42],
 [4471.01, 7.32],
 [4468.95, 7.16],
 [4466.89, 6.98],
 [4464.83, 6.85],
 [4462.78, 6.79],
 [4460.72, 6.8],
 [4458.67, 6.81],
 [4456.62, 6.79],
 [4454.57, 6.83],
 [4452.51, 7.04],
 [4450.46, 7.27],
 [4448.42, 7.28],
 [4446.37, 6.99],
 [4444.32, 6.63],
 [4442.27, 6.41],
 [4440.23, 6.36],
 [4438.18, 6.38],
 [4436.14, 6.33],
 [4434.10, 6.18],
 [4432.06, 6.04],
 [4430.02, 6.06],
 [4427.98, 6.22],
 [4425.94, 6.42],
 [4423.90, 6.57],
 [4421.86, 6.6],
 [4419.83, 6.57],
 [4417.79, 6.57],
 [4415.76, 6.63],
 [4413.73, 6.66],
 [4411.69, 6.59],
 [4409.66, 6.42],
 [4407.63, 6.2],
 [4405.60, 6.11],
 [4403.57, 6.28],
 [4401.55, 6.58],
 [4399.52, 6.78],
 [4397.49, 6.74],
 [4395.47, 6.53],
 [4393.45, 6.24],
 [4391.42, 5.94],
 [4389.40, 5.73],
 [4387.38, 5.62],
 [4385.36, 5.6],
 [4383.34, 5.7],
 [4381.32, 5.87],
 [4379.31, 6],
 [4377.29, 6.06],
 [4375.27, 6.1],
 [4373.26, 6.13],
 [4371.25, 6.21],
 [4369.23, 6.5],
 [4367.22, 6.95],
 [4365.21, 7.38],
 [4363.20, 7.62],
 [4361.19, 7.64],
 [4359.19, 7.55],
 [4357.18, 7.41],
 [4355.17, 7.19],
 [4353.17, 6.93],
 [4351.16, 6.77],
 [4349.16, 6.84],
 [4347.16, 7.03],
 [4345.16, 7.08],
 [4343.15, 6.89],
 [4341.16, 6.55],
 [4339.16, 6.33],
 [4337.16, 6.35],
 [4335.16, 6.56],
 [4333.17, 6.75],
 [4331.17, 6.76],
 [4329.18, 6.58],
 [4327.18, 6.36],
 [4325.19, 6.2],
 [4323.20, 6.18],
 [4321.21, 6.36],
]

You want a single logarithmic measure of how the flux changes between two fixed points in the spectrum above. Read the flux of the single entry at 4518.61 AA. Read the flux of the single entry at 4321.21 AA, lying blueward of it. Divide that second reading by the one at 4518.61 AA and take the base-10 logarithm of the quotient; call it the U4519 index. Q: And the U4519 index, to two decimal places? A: -0.11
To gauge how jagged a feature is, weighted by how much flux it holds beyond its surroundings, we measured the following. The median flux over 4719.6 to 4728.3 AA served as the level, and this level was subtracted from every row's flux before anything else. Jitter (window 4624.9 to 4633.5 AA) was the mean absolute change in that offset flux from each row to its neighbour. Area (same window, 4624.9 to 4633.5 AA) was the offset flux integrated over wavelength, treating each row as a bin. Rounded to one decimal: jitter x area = 0.1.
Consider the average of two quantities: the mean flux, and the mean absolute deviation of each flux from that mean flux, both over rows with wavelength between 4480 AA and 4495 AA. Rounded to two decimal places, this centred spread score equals 3.88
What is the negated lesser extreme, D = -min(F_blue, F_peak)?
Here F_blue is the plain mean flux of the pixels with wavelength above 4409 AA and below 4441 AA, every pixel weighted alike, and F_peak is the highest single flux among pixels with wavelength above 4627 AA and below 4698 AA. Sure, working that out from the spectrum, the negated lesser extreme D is -6.41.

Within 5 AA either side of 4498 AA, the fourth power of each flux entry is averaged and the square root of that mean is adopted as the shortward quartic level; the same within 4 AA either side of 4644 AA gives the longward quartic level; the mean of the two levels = 61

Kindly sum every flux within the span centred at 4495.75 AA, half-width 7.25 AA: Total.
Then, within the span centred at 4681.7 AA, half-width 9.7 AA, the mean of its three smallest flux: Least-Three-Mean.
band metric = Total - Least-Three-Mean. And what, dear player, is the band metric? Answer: 46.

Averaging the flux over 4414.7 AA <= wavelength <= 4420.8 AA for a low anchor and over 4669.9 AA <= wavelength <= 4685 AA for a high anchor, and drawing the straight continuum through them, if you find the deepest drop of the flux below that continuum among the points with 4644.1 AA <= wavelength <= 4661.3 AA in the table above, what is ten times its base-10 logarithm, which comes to -10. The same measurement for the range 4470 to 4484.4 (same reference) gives -11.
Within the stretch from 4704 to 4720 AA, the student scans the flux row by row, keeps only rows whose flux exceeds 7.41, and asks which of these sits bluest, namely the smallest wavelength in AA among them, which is 4707.66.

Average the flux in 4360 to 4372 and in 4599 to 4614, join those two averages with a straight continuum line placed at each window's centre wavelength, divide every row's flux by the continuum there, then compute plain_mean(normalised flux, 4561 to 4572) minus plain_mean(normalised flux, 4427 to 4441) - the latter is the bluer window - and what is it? 0.15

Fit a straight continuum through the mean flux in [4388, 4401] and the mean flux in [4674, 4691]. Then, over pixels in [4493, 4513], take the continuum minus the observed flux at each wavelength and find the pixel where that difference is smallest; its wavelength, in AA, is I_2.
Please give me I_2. 4510.30 AA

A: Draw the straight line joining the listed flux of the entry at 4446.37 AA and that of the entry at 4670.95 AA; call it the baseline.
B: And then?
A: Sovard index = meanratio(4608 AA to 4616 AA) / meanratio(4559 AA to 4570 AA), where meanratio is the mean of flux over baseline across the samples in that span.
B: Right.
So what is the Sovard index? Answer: 1.04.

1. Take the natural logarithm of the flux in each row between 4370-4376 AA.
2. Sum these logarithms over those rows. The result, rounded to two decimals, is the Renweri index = 5.45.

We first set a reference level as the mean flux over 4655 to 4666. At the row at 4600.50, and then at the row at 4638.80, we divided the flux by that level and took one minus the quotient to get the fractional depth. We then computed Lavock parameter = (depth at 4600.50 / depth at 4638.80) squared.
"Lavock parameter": 1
